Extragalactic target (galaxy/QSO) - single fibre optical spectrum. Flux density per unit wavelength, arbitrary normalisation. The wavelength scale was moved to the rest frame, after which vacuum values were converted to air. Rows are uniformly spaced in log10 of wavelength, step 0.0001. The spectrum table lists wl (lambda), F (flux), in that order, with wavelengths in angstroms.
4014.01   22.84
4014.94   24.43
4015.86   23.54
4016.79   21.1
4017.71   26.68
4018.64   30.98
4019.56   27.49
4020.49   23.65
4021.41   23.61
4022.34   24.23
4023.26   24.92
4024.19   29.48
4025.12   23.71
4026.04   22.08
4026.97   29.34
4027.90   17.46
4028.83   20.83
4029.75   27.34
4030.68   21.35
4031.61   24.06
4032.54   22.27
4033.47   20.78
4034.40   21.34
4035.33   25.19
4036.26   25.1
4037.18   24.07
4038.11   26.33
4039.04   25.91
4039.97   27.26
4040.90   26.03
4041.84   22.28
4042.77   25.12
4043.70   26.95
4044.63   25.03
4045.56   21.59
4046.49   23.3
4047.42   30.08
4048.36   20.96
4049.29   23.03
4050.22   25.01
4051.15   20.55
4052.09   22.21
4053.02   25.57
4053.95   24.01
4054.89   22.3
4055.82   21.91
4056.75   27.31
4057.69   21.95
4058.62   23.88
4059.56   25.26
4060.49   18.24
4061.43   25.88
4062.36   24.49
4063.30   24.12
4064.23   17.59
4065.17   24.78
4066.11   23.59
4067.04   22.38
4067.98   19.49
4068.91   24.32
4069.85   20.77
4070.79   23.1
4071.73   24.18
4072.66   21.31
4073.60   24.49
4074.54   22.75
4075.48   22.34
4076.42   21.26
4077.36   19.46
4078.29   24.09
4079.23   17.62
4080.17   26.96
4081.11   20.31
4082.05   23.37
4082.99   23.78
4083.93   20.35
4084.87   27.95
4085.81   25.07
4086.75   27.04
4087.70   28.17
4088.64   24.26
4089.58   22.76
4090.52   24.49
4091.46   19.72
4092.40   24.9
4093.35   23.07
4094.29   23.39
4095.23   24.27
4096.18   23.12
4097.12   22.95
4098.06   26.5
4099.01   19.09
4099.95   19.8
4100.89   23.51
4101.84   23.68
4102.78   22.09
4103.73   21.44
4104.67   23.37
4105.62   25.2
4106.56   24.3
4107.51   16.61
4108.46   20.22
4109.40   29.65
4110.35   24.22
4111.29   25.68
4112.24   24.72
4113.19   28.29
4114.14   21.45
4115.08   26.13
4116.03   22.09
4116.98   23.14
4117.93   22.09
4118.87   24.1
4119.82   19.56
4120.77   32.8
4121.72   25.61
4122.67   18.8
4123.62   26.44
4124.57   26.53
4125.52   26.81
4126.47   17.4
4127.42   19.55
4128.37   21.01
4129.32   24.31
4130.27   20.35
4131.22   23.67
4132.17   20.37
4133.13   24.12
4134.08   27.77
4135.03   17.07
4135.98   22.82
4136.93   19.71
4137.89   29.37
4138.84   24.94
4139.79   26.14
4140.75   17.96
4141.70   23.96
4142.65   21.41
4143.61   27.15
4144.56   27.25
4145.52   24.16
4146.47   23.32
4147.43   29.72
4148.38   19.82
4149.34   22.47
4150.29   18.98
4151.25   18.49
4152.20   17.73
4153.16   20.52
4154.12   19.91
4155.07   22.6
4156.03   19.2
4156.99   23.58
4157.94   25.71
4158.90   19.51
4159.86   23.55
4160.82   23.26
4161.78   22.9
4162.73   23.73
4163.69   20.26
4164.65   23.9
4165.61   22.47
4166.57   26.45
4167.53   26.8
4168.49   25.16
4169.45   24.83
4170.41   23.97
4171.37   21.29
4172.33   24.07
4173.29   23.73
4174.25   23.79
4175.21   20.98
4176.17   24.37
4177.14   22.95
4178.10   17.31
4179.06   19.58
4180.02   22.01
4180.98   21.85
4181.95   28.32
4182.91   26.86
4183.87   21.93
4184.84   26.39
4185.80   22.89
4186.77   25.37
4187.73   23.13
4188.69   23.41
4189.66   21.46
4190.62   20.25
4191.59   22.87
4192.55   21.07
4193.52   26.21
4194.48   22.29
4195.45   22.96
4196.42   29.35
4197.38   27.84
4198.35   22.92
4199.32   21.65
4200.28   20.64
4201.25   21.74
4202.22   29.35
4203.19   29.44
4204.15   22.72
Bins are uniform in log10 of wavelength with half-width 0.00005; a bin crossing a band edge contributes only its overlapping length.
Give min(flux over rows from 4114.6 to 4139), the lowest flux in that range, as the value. 17.07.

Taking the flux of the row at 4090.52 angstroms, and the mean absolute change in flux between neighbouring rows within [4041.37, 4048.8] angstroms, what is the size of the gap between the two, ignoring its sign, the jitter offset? 20.5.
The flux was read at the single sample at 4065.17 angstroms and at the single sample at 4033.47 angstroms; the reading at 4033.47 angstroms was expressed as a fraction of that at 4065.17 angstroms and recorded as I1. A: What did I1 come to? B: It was 0.84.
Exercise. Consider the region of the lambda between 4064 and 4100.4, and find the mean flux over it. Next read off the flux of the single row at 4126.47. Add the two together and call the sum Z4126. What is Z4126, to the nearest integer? 40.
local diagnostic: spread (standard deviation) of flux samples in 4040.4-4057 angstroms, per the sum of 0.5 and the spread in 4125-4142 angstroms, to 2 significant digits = 0.61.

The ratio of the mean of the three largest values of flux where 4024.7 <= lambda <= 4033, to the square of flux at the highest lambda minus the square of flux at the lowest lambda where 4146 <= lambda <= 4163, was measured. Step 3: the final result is 1.40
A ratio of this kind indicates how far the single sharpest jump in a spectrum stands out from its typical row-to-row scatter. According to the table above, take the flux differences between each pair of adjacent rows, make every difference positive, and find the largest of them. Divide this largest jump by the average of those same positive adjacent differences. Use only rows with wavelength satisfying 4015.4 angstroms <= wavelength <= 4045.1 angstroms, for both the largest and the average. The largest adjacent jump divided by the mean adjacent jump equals 3.9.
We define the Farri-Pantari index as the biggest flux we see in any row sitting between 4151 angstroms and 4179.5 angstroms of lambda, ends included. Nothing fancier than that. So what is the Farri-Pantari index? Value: 26.8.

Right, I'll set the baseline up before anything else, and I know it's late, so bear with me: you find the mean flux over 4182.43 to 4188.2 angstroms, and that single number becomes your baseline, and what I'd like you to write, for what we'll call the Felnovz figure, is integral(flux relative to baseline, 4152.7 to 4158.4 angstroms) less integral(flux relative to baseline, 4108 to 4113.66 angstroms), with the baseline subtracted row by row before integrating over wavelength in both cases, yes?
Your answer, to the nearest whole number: -20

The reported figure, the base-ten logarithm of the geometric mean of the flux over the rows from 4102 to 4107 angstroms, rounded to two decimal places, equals 1.37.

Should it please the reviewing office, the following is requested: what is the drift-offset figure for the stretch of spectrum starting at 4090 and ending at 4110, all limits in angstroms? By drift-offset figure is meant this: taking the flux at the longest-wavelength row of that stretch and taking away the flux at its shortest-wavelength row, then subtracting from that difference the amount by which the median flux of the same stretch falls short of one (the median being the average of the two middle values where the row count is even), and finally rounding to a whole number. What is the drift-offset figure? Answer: 28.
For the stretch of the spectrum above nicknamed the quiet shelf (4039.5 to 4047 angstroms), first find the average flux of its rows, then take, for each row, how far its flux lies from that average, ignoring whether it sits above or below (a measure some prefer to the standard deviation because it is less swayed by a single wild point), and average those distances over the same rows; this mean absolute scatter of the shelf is 1.7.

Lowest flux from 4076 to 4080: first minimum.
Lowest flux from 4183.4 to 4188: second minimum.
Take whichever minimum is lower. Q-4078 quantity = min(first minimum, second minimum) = 17.6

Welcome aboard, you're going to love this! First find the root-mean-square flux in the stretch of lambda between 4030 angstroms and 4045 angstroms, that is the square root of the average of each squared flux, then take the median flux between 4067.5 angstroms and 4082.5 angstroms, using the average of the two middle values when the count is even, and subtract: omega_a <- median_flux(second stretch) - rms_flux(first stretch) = -1.9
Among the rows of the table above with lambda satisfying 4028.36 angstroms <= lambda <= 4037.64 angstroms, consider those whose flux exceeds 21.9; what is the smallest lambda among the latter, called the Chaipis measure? 4029.75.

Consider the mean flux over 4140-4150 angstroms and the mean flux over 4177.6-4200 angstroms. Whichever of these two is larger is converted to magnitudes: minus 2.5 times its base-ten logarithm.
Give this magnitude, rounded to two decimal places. -3.44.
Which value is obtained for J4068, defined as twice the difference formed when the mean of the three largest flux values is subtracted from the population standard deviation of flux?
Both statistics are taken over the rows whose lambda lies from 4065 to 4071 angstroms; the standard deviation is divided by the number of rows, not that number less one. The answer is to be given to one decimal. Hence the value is -44.9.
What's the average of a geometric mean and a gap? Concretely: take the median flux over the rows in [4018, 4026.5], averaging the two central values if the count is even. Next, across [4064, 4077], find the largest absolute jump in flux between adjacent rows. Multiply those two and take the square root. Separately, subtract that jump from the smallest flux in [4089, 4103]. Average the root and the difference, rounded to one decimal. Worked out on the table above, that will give 12.5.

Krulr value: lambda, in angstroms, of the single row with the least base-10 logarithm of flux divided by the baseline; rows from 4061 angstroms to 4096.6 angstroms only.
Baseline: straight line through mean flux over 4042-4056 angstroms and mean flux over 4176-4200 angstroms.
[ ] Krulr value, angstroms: 4064.23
